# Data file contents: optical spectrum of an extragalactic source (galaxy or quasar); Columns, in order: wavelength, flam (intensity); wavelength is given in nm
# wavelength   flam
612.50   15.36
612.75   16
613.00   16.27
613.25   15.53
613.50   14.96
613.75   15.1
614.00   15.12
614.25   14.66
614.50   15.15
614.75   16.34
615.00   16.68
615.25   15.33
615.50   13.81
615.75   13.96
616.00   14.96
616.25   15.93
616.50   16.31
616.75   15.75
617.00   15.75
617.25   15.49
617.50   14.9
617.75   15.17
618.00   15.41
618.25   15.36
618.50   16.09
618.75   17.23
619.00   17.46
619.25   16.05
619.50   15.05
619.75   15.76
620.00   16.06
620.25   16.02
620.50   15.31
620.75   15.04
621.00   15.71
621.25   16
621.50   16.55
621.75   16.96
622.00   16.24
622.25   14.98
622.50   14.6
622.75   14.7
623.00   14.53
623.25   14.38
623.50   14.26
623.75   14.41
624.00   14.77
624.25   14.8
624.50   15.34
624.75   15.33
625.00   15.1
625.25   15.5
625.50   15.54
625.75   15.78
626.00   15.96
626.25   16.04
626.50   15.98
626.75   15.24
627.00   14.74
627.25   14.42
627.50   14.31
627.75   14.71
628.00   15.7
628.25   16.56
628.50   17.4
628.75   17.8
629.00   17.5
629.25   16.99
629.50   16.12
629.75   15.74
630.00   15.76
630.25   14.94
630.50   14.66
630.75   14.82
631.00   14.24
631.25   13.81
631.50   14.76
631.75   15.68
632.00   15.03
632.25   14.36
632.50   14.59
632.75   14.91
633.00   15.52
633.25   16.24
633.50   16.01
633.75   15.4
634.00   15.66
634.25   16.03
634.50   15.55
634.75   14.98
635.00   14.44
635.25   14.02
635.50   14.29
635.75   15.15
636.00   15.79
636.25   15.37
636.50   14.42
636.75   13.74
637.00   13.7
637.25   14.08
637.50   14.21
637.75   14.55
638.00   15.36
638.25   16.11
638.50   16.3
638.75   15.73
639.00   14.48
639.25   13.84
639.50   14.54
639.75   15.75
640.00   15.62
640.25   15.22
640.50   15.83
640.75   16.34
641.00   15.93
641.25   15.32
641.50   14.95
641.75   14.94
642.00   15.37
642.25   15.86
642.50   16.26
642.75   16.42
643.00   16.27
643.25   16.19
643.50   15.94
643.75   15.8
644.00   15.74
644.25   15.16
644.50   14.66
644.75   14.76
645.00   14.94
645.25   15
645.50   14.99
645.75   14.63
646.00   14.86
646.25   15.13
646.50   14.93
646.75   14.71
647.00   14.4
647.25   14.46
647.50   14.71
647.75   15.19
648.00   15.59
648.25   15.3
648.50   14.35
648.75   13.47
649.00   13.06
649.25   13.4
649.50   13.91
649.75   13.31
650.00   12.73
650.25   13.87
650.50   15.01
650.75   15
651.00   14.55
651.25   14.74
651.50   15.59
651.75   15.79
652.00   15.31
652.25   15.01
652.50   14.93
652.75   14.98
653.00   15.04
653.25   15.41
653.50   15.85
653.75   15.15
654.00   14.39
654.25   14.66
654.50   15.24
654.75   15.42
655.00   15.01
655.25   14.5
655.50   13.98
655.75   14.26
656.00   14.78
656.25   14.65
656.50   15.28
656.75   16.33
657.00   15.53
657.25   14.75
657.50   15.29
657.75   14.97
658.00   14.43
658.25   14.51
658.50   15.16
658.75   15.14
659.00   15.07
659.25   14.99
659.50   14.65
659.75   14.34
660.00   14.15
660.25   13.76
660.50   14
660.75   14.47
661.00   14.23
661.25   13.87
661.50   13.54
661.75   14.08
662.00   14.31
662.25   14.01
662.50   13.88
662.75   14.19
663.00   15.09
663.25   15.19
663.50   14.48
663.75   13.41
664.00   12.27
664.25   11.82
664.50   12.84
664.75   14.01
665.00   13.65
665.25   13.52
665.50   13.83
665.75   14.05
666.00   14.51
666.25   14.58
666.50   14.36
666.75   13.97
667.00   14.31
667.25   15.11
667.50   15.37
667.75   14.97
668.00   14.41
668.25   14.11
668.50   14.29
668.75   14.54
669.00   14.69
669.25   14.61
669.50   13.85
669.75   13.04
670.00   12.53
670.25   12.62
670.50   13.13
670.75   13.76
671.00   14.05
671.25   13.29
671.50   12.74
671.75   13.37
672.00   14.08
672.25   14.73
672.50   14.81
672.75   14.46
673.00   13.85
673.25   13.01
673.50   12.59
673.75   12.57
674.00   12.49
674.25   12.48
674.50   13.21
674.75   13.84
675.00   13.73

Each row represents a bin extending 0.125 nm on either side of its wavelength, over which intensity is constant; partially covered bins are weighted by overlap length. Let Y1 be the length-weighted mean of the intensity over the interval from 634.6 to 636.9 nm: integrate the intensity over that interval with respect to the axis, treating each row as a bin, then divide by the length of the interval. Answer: 14.7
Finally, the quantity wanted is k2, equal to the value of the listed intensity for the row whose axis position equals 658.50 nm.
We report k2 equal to 15.16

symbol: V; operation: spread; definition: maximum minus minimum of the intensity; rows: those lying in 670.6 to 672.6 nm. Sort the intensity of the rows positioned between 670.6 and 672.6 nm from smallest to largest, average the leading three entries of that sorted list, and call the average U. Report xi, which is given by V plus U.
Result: 15.2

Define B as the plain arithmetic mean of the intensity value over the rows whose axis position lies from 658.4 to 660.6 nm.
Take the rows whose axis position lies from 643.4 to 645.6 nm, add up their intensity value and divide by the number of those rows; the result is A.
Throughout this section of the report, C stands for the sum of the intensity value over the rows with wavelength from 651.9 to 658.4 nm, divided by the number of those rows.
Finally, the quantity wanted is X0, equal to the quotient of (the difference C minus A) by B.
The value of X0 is -0.016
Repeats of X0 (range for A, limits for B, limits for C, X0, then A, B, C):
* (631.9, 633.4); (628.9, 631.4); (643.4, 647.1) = -0.004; 15.1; 15.5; 15.0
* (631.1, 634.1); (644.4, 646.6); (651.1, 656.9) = -0.007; 15.2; 14.9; 15.1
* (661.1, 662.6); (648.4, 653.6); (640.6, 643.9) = 0.128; 13.9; 14.5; 15.8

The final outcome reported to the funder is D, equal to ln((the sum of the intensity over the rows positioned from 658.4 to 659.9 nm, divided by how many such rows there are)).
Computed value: 2.70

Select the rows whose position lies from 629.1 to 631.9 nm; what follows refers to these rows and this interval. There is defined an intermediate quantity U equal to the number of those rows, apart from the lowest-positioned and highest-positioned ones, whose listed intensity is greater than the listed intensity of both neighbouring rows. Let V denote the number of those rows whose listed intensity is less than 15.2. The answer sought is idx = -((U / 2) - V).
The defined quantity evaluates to 5.0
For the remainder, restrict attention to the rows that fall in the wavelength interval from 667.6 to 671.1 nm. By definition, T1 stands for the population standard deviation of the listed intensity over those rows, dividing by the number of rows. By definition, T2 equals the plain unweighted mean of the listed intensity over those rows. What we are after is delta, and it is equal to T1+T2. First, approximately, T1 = 0.76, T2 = 13.9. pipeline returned 14.7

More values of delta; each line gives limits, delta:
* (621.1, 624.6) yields 16.0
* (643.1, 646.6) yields 15.7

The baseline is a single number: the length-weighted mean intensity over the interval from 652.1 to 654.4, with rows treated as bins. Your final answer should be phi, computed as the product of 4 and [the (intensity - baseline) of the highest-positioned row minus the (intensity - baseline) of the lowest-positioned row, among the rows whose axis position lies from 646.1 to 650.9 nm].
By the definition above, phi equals -1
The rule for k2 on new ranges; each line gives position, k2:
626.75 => 15.24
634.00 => 15.66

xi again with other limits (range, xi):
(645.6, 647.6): 15.2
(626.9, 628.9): 18.0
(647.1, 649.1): 16.2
